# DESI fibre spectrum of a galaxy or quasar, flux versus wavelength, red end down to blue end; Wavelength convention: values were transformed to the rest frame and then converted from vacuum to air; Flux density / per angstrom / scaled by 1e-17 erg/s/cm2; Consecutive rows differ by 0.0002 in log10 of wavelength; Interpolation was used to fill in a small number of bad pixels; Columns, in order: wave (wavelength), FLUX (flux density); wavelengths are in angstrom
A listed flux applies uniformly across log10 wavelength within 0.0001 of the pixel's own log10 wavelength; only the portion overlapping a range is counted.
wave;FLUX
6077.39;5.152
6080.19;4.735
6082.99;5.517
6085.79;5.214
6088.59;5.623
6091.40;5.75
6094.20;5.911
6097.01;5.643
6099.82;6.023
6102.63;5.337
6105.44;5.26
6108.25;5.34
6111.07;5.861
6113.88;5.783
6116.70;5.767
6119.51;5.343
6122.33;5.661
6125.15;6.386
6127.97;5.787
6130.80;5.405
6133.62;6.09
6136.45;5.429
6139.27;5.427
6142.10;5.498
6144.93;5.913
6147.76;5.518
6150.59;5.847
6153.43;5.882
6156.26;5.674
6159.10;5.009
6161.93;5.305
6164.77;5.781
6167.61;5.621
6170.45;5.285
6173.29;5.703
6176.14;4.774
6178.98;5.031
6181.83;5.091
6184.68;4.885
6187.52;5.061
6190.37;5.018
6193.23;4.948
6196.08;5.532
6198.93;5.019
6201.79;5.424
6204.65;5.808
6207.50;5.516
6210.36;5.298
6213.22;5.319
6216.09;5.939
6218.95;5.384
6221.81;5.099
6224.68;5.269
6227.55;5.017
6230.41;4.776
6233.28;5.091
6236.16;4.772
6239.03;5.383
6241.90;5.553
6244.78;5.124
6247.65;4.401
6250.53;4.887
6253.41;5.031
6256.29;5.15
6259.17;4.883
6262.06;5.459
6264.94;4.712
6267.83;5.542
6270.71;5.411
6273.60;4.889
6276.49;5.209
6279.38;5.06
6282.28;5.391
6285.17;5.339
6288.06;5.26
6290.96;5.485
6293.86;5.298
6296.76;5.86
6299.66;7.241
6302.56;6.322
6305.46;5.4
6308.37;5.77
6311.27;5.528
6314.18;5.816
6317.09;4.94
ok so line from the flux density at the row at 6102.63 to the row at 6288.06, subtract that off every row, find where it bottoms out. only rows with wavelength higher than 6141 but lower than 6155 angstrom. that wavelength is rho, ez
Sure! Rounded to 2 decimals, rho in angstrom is 6142.10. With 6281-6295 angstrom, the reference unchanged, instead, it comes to 6288.06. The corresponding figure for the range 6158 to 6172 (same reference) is 6159.10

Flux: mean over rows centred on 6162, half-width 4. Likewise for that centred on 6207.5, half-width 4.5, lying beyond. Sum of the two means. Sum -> 10.9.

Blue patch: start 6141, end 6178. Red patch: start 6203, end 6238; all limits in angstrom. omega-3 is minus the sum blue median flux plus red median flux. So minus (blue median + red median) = -10.9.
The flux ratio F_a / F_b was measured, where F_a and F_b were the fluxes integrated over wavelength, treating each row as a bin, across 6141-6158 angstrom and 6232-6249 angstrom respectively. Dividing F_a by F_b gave 1.1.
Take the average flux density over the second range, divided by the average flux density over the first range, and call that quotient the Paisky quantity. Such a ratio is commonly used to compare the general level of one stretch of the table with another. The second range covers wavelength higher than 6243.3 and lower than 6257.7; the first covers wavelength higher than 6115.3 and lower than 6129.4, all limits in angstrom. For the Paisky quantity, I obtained 0.85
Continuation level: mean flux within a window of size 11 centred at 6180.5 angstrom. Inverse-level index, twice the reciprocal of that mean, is 0.404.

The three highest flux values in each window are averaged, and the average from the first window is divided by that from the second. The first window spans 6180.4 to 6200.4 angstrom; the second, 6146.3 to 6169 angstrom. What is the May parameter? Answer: 0.90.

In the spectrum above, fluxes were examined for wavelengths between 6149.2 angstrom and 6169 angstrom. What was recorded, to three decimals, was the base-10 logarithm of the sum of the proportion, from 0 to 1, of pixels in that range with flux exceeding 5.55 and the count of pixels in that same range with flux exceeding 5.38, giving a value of 0.757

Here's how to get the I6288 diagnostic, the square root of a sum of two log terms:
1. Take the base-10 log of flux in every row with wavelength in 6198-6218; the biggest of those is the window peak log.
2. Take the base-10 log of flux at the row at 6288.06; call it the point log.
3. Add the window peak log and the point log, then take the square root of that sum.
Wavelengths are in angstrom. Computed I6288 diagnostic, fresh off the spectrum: 1.22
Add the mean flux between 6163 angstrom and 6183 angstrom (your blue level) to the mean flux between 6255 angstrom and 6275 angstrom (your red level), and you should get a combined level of 10.5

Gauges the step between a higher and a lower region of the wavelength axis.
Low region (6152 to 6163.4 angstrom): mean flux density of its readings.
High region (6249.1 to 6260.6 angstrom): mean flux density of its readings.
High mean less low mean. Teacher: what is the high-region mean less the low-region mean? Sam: -0.5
